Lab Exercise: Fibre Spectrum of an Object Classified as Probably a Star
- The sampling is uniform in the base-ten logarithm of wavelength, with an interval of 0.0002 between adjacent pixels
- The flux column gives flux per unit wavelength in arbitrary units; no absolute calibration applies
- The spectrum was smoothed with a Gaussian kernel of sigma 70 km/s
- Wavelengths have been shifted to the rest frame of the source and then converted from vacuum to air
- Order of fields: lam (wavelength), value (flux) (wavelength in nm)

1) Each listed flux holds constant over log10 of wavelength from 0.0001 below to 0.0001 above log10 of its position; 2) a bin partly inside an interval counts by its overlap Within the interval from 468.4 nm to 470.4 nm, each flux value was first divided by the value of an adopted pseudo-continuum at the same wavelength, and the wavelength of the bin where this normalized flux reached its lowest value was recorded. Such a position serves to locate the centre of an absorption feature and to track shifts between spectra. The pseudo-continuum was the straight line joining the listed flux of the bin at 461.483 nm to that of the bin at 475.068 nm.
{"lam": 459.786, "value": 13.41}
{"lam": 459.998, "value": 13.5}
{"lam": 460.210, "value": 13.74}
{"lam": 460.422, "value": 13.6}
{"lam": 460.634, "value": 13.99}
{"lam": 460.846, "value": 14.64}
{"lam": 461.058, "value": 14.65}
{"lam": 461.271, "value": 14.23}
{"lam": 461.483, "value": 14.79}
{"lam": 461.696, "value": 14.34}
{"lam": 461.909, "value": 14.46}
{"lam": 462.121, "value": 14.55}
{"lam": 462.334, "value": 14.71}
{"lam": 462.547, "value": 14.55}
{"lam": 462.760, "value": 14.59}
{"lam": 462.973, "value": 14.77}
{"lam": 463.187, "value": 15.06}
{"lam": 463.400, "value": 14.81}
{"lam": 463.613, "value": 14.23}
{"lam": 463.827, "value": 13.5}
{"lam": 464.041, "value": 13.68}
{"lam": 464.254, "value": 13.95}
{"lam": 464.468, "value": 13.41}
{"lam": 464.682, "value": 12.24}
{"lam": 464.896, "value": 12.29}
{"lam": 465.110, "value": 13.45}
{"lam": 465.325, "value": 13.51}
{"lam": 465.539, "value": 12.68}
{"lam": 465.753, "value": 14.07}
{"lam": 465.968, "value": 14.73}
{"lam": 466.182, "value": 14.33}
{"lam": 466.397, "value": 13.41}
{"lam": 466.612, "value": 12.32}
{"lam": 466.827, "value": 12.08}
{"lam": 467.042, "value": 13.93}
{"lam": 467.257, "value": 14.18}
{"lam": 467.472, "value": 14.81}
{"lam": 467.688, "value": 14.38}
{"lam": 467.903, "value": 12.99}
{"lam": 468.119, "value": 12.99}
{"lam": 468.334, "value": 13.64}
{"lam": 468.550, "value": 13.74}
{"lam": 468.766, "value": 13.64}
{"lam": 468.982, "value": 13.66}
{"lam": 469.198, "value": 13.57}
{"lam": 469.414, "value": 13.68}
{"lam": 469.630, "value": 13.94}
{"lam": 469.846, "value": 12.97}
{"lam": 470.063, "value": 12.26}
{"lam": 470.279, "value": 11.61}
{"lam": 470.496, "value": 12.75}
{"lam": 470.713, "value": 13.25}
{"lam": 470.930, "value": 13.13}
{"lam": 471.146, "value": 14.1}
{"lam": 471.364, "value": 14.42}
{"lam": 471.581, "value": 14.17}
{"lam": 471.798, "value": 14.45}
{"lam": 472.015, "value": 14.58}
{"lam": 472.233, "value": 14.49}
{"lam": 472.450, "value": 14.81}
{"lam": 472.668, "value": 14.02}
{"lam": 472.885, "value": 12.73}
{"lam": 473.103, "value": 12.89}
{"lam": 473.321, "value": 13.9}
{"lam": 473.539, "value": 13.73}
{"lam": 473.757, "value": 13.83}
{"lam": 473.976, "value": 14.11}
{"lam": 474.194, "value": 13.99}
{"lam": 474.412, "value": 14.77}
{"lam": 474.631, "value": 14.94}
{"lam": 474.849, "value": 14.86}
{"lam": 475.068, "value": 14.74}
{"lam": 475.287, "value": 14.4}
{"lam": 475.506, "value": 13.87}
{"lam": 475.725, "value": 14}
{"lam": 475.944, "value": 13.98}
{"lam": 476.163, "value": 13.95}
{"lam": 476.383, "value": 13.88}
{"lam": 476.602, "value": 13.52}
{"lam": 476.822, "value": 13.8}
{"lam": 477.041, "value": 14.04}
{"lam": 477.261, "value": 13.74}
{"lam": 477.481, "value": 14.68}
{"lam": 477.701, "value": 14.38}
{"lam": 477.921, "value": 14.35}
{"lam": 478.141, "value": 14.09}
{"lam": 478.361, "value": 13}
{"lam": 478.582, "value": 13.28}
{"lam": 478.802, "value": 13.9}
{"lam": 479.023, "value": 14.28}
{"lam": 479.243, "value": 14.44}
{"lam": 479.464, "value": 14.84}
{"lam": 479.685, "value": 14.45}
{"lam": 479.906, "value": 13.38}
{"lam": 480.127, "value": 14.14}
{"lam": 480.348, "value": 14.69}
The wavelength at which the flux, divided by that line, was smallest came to 470.279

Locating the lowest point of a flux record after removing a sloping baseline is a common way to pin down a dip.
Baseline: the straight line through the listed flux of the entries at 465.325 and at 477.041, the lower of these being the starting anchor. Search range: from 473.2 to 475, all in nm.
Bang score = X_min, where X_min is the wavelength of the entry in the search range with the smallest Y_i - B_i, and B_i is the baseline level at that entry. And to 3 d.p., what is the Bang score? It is 473.539 nm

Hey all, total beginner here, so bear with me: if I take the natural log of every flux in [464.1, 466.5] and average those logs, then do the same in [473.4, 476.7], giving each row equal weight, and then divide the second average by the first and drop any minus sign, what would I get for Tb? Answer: 1.02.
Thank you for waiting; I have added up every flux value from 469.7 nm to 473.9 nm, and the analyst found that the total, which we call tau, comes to 258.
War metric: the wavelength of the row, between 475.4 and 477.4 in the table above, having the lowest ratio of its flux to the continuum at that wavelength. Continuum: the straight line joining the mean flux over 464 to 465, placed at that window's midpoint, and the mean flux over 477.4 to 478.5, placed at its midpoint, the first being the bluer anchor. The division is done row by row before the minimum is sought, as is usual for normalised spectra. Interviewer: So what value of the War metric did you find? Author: 476.602 nm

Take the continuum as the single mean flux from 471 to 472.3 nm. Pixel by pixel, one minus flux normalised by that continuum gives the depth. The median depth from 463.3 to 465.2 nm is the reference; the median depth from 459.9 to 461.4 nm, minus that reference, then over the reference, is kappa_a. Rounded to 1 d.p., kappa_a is -0.6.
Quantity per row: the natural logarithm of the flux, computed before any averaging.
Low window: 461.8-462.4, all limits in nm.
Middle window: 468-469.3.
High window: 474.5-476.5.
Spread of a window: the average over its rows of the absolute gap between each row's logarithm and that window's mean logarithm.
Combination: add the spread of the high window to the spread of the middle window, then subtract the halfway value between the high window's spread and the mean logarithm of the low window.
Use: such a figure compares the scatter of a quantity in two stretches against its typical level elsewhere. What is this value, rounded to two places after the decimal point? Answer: -1.31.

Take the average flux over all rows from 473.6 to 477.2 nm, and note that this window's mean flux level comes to 14.2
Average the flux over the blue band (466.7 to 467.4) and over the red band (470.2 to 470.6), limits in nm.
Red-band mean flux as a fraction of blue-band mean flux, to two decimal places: 0.91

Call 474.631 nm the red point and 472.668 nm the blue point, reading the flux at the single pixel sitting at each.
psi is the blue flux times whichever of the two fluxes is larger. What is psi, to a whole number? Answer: 209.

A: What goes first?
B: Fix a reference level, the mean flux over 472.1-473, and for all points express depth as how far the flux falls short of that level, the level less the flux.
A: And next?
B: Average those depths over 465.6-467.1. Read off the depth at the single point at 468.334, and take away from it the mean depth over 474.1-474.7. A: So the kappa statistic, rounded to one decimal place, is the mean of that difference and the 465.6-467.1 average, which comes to 0.7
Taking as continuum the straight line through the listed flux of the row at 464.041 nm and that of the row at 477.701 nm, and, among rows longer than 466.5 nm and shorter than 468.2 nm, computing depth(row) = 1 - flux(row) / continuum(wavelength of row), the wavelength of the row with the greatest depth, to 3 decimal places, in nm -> 466.827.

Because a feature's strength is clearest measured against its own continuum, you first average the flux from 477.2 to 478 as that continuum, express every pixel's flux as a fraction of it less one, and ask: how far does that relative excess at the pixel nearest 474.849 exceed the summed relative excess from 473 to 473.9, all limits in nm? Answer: 0.24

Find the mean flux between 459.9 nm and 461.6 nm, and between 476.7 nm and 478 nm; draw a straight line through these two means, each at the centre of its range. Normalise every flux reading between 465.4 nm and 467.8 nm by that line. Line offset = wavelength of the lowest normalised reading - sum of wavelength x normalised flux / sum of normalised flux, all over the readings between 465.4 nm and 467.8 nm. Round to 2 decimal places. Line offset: 0.20 nm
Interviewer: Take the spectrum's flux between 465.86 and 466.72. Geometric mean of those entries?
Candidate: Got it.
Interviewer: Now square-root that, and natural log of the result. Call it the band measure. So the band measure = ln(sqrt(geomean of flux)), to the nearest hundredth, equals 1.31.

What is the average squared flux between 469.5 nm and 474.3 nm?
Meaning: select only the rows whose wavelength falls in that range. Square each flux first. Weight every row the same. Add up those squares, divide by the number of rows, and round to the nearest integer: 187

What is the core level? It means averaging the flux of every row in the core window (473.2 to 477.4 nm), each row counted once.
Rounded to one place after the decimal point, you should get 14.1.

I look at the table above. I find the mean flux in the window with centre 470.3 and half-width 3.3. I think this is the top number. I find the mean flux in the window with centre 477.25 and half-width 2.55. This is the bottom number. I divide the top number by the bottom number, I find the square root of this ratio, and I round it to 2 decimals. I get 0.98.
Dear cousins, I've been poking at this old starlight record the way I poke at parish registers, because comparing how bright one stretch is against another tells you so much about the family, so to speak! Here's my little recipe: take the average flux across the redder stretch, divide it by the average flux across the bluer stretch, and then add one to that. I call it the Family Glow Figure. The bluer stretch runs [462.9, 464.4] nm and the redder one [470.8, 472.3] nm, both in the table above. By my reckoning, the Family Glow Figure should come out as 1.99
